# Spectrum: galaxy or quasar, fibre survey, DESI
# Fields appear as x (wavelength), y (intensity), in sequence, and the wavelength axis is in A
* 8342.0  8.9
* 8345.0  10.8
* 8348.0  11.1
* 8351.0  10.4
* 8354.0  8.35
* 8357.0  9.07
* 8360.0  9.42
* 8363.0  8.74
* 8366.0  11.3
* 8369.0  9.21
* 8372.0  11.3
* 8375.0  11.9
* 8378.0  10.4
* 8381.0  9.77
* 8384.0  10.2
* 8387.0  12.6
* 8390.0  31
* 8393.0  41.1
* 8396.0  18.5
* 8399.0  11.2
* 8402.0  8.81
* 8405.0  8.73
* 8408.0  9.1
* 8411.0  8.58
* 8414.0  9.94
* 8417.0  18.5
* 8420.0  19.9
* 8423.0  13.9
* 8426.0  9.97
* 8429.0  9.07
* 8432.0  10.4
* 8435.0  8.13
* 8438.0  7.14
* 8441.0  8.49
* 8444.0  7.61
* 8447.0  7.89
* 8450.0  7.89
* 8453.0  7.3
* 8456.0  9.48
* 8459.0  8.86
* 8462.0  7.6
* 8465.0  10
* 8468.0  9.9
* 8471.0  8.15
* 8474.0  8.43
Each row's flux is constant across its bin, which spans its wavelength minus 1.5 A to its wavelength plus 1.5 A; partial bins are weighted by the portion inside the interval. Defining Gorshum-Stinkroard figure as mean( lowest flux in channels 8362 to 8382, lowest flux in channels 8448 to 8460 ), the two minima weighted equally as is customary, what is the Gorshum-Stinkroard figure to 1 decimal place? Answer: 8.0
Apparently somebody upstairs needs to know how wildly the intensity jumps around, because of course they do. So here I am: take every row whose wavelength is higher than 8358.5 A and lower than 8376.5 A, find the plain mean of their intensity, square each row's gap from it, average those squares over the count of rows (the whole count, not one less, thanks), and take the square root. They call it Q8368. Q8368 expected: 1.2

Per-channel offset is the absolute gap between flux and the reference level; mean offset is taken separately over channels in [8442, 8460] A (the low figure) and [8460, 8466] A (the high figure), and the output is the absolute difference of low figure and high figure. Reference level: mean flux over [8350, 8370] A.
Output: 0.1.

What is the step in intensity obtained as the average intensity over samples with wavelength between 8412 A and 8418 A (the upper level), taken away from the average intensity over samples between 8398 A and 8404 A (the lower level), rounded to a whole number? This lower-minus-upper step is -4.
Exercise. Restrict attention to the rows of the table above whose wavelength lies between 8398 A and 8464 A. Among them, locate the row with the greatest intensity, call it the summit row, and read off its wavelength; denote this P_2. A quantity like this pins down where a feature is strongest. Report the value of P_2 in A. 8420.0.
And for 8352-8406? 8393.0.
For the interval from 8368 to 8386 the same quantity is 8375.0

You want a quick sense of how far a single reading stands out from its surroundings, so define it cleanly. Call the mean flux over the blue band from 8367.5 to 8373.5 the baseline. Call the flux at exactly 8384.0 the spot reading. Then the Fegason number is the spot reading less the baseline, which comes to -0.1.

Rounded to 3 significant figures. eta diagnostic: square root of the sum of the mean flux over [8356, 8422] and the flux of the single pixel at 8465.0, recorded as 4.86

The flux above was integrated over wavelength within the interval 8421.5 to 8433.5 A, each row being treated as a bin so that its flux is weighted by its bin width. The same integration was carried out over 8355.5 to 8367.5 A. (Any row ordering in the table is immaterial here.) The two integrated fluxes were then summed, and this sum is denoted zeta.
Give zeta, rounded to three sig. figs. 246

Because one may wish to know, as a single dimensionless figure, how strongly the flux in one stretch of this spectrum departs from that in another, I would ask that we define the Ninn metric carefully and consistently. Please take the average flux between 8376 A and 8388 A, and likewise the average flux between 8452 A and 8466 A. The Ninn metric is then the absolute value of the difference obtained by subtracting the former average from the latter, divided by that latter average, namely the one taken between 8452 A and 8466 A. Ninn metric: 0.24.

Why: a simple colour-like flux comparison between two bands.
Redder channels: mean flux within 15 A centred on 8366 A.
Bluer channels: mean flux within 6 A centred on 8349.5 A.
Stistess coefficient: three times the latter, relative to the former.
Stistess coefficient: 3.2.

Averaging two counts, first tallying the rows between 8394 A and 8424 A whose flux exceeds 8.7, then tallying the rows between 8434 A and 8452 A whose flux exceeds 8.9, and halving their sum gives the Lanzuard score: 4.5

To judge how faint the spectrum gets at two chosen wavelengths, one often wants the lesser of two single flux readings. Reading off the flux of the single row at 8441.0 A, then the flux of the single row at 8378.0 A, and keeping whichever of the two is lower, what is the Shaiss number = 8.5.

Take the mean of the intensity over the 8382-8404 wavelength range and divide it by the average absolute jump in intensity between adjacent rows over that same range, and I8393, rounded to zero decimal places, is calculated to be 2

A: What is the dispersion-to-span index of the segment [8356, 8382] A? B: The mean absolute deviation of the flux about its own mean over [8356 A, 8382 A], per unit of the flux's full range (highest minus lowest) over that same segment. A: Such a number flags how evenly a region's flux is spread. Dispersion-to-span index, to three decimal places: 0.310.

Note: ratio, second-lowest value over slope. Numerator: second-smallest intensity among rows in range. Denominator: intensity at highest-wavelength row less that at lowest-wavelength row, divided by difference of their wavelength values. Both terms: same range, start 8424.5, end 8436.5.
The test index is -44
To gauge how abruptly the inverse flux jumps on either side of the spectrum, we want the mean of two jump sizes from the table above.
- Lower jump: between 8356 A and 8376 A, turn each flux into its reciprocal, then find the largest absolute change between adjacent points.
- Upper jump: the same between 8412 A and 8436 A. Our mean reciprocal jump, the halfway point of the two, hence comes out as 0.036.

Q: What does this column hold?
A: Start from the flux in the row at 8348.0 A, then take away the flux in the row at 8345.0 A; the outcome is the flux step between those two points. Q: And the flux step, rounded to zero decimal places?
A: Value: 0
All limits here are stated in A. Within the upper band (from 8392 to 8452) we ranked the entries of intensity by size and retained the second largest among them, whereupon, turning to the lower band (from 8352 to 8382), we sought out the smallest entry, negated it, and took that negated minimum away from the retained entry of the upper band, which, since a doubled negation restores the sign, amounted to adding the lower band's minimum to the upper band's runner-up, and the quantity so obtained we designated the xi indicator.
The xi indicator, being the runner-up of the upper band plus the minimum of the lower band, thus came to 28.25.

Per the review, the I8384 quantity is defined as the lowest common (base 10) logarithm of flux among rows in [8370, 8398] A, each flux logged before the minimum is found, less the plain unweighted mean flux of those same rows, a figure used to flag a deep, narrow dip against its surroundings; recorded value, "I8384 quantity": -16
